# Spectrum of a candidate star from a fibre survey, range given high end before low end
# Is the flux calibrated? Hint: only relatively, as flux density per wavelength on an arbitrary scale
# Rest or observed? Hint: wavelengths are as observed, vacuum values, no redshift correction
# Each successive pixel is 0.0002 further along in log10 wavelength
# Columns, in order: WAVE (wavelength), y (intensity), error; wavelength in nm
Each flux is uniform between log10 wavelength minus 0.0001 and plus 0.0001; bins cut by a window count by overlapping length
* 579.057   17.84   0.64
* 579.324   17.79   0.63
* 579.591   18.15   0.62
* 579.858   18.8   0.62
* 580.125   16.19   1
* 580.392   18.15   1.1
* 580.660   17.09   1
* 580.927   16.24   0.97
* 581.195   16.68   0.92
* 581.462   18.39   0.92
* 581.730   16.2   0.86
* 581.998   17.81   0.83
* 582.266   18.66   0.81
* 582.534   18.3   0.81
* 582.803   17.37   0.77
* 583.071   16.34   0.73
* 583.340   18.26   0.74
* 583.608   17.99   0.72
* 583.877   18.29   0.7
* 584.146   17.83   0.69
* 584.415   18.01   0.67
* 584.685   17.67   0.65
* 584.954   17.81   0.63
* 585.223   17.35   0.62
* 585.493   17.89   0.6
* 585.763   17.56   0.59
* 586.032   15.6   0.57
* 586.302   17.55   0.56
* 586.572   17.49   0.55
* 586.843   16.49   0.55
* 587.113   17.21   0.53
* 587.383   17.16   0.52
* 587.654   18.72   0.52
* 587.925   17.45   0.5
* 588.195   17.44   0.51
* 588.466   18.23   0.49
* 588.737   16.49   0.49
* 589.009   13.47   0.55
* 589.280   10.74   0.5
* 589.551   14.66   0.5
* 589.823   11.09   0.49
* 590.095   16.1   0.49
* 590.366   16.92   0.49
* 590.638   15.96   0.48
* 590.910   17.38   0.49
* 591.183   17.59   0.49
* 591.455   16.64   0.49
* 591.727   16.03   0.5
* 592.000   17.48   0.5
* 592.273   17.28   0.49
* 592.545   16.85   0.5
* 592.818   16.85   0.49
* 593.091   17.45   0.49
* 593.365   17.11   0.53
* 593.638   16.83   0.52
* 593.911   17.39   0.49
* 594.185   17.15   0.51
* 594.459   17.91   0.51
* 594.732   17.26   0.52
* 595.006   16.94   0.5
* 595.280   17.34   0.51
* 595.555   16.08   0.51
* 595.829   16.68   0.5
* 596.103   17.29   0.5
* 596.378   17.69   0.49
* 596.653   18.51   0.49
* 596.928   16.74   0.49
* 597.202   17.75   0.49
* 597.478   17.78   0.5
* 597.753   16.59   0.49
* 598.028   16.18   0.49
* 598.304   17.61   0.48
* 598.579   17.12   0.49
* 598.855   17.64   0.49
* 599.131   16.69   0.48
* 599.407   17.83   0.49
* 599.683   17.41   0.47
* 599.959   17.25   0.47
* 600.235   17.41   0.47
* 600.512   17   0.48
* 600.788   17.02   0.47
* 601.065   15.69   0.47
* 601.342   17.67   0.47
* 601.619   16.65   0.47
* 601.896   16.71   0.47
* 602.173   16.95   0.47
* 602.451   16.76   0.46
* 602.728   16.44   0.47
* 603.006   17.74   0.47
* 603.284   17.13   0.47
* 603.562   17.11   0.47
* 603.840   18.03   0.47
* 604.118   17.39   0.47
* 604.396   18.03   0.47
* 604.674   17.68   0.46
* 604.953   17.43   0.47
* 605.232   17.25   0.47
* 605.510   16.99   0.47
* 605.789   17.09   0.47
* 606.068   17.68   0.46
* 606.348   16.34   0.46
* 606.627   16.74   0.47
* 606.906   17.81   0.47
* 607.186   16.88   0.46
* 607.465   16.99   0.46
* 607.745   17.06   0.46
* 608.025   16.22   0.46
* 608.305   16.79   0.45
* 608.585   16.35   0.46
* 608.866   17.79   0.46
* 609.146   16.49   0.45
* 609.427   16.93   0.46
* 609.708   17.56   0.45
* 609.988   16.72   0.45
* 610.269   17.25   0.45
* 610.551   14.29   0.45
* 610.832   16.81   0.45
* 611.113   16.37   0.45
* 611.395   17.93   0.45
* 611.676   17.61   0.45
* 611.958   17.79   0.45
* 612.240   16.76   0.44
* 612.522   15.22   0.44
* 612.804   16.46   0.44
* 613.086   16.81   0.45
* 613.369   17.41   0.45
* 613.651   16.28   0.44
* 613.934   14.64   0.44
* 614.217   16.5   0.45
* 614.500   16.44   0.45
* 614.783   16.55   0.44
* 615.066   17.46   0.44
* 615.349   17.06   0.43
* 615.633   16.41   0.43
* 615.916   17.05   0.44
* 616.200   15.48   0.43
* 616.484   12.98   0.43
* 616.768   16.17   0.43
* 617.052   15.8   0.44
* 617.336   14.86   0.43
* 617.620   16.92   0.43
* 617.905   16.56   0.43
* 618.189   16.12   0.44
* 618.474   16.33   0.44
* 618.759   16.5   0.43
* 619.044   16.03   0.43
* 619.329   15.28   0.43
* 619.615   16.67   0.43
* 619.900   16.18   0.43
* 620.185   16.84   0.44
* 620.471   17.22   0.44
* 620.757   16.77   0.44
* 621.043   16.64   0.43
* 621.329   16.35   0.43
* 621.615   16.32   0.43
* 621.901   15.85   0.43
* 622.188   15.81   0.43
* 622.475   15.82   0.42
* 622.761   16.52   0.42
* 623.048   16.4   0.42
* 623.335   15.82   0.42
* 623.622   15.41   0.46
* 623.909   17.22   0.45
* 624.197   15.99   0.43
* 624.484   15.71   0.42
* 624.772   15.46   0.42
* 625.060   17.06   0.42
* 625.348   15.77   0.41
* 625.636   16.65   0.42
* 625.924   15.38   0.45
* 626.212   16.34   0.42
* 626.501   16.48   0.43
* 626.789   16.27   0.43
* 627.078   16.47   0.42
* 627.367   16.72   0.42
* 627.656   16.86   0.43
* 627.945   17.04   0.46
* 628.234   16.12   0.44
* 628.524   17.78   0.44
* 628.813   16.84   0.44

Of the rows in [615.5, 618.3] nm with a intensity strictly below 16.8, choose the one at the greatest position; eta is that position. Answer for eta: 618.189 nm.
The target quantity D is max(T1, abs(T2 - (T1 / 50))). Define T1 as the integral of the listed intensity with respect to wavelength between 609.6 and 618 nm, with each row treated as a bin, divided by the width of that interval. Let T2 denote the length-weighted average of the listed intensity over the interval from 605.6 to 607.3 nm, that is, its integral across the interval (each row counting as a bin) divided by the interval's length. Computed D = 16.8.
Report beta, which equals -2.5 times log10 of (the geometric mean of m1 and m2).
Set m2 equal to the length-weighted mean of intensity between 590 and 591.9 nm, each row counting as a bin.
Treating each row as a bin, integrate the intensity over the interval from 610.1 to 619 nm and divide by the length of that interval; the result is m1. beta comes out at -3.04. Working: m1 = 16.3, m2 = 16.7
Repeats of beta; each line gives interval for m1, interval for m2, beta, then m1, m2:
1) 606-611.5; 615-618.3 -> -3.04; 16.8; 16.0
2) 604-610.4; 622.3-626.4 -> -3.05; 17.1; 16.1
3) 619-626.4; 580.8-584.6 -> -3.07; 16.2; 17.6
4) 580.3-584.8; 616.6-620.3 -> -3.07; 17.6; 16.2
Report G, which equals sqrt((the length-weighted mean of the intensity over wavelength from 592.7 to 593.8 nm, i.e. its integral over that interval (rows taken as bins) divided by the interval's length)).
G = 4.13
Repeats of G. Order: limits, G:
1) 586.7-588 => 4.17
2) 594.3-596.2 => 4.13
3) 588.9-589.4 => 3.48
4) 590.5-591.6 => 4.11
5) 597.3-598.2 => 4.11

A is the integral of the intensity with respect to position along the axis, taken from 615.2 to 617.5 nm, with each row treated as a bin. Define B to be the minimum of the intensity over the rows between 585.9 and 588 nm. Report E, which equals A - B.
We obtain 20.6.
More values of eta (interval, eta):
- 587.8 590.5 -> 590.095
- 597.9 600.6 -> 599.131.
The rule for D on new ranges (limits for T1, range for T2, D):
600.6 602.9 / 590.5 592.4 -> 16.8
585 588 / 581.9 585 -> 17.5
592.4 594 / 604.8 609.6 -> 17.1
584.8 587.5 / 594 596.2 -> 17.2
